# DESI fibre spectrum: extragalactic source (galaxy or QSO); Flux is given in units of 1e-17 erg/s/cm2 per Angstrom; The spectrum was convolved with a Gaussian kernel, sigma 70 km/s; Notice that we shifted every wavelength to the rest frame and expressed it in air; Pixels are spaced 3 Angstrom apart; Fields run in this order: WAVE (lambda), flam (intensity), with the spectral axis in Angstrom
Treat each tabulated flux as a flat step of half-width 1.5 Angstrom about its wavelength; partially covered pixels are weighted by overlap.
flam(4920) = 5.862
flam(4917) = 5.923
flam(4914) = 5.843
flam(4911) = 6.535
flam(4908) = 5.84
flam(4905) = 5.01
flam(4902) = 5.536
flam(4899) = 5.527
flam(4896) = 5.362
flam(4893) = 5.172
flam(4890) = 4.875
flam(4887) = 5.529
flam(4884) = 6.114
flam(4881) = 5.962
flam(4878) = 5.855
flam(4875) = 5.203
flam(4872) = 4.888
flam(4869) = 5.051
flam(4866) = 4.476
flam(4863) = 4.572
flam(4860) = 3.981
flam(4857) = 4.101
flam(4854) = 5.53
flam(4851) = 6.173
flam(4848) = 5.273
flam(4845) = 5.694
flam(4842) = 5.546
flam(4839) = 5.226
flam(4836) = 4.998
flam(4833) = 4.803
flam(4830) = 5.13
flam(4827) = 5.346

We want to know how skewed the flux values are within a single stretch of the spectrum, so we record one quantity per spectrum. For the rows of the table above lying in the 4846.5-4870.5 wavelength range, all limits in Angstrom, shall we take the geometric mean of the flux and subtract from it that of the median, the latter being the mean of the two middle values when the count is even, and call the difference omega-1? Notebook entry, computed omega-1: 0.034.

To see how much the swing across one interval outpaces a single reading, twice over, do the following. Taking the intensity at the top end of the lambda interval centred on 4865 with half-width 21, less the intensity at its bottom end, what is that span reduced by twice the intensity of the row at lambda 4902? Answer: -10.7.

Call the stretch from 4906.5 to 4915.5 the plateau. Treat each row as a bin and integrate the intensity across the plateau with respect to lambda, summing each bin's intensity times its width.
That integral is 55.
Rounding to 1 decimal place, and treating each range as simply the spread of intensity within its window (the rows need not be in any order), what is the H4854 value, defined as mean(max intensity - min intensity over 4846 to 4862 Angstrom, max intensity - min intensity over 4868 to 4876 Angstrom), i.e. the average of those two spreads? 1.3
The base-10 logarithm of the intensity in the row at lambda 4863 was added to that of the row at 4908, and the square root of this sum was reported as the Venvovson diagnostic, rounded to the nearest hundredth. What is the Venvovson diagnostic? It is 1.19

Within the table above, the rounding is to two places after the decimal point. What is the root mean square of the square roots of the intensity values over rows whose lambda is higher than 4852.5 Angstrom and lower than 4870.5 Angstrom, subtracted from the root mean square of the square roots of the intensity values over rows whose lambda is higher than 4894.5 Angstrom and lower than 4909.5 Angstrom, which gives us 0.19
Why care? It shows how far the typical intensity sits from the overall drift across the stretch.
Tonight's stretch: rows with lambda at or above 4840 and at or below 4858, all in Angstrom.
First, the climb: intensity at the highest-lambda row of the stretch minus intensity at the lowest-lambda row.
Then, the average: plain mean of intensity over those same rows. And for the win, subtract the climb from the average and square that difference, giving 47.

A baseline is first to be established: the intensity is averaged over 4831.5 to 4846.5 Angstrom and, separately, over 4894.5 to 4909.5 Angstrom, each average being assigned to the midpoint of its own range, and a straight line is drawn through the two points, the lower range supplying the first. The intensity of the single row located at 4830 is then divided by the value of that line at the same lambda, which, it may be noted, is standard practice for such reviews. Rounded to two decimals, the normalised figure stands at 0.98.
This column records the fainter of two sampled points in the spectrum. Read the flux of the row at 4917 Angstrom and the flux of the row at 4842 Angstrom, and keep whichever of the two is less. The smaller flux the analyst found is 5.5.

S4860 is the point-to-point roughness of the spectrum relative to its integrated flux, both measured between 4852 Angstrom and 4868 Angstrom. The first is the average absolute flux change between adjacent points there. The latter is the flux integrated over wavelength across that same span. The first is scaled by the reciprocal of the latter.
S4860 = 0.008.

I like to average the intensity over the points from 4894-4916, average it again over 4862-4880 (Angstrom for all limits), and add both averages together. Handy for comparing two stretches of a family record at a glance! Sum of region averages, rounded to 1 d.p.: 10.7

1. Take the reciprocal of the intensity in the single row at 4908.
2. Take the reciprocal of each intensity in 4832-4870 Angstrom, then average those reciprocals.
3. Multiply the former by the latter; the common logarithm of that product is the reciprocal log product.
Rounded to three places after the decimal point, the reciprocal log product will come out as -1.462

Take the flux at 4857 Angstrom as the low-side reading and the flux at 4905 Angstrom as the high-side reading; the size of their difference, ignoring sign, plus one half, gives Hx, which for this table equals 1.4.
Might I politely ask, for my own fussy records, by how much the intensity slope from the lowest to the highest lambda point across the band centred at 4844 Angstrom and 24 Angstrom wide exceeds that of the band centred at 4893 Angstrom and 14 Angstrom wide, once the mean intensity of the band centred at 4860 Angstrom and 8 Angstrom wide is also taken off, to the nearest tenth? -4.2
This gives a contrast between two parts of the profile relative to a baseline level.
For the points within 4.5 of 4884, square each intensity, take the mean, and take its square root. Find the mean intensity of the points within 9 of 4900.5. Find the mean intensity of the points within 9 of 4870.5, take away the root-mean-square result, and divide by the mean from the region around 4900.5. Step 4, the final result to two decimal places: -0.16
